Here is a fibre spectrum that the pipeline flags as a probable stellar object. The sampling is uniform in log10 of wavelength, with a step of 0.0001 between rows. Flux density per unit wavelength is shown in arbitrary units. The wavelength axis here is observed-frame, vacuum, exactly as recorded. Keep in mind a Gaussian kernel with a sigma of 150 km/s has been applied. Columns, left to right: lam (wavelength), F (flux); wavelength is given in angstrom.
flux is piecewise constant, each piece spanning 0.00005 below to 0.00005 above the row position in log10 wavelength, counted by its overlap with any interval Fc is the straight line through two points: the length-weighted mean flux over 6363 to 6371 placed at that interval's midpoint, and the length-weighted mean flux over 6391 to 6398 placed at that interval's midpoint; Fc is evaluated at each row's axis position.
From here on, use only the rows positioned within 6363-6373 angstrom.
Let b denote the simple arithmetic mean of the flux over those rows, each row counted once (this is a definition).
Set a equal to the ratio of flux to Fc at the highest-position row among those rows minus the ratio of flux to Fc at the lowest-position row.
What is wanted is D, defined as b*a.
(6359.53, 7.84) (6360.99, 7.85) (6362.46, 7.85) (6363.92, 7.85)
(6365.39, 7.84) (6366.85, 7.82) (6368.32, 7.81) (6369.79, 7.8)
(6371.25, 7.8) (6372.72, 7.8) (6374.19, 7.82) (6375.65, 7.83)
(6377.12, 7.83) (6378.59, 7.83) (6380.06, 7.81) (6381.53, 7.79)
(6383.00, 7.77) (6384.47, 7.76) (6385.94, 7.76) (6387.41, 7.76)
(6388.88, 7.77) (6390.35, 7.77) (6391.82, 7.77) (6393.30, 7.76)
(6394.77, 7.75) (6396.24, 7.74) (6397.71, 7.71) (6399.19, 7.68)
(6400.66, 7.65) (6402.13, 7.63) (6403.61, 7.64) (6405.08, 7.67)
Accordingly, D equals -0.025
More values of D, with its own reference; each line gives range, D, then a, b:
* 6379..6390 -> -0.015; -0.002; 7.77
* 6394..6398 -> -0.032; -0.004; 7.73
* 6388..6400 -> -0.060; -0.008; 7.74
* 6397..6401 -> -0.051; -0.007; 7.68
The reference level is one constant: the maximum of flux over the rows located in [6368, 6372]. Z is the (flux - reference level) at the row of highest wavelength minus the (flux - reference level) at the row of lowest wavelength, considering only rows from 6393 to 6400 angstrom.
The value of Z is -0.080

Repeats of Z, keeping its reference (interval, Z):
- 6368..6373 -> -0.010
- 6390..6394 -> -0.010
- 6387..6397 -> -0.020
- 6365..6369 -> -0.030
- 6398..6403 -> -0.050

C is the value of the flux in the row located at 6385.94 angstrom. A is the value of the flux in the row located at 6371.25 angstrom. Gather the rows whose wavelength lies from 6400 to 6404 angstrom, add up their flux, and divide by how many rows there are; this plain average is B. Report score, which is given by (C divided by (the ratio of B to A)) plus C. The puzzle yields 15.7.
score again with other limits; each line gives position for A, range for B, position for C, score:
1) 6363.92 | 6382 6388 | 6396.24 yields 15.6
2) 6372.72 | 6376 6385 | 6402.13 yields 15.3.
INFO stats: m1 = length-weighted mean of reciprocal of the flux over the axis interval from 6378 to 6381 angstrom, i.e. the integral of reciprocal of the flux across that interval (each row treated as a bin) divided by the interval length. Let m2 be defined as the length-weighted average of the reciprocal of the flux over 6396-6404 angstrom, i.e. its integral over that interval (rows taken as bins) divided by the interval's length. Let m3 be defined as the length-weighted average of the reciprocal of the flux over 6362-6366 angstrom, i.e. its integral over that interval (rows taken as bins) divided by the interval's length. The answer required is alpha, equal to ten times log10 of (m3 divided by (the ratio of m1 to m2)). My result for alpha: -8.86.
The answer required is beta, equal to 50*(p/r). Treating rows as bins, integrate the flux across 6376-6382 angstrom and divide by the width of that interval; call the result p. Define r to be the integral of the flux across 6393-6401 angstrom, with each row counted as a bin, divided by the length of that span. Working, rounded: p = 7.81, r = 7.72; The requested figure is 50.6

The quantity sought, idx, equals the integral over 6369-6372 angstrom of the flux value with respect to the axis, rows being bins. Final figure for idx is 23.4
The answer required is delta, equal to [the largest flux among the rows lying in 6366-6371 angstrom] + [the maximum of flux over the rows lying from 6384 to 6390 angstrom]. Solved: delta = 15.6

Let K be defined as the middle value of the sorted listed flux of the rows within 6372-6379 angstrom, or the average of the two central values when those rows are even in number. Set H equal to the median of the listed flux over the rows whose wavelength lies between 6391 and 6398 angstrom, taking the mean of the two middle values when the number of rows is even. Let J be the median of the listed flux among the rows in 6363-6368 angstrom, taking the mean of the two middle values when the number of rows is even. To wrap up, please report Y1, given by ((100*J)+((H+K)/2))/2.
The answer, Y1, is 395.9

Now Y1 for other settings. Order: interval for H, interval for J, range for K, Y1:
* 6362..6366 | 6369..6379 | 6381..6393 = 394.9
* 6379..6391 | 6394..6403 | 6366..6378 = 388.6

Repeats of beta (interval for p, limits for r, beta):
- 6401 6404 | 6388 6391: 49.1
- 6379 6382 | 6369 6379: 49.9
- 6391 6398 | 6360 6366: 49.4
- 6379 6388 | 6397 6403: 50.8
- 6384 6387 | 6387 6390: 49.9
